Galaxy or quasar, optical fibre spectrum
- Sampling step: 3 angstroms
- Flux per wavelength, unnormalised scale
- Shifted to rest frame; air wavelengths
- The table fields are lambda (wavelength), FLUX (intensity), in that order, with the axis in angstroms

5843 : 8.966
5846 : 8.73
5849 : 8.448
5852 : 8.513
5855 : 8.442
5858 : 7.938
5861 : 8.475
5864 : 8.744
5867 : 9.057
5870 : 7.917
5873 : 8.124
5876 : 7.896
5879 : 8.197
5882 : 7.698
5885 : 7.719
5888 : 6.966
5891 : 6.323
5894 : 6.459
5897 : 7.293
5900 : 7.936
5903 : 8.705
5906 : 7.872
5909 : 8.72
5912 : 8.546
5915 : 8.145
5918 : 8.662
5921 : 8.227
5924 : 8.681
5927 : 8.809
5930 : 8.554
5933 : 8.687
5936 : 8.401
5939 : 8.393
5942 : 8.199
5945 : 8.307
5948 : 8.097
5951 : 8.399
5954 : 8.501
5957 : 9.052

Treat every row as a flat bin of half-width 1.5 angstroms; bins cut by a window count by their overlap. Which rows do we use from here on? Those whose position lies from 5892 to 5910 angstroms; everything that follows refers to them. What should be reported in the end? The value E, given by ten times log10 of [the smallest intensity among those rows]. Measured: 8.10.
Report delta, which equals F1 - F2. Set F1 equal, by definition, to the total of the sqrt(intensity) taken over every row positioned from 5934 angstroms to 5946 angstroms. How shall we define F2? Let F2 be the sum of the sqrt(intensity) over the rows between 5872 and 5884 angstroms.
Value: 0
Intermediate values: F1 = 11.5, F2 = 11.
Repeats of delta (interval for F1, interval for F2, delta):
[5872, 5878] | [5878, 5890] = -5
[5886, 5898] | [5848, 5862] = -4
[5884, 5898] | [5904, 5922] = -4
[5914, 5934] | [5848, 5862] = 6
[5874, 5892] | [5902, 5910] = 8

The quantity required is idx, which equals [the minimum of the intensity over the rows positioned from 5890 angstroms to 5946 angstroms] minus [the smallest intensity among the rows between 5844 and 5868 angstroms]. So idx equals -1.6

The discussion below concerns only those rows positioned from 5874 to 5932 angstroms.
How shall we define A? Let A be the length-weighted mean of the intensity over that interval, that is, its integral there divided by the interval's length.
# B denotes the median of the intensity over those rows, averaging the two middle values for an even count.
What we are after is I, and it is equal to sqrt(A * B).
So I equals 8.06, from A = 7.98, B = 8.1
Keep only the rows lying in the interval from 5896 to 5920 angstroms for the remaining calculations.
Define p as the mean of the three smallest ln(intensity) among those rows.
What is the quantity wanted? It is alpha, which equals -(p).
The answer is -2.04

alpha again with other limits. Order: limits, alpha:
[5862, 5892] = -1.94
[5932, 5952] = -2.10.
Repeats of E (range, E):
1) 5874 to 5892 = 8.01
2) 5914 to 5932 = 9.11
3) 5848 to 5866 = 9.00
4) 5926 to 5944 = 9.14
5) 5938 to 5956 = 9.08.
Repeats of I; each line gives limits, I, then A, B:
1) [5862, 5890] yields 7.96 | 8.01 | 7.9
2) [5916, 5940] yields 8.58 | 8.55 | 8.6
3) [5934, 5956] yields 8.37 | 8.35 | 8.4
